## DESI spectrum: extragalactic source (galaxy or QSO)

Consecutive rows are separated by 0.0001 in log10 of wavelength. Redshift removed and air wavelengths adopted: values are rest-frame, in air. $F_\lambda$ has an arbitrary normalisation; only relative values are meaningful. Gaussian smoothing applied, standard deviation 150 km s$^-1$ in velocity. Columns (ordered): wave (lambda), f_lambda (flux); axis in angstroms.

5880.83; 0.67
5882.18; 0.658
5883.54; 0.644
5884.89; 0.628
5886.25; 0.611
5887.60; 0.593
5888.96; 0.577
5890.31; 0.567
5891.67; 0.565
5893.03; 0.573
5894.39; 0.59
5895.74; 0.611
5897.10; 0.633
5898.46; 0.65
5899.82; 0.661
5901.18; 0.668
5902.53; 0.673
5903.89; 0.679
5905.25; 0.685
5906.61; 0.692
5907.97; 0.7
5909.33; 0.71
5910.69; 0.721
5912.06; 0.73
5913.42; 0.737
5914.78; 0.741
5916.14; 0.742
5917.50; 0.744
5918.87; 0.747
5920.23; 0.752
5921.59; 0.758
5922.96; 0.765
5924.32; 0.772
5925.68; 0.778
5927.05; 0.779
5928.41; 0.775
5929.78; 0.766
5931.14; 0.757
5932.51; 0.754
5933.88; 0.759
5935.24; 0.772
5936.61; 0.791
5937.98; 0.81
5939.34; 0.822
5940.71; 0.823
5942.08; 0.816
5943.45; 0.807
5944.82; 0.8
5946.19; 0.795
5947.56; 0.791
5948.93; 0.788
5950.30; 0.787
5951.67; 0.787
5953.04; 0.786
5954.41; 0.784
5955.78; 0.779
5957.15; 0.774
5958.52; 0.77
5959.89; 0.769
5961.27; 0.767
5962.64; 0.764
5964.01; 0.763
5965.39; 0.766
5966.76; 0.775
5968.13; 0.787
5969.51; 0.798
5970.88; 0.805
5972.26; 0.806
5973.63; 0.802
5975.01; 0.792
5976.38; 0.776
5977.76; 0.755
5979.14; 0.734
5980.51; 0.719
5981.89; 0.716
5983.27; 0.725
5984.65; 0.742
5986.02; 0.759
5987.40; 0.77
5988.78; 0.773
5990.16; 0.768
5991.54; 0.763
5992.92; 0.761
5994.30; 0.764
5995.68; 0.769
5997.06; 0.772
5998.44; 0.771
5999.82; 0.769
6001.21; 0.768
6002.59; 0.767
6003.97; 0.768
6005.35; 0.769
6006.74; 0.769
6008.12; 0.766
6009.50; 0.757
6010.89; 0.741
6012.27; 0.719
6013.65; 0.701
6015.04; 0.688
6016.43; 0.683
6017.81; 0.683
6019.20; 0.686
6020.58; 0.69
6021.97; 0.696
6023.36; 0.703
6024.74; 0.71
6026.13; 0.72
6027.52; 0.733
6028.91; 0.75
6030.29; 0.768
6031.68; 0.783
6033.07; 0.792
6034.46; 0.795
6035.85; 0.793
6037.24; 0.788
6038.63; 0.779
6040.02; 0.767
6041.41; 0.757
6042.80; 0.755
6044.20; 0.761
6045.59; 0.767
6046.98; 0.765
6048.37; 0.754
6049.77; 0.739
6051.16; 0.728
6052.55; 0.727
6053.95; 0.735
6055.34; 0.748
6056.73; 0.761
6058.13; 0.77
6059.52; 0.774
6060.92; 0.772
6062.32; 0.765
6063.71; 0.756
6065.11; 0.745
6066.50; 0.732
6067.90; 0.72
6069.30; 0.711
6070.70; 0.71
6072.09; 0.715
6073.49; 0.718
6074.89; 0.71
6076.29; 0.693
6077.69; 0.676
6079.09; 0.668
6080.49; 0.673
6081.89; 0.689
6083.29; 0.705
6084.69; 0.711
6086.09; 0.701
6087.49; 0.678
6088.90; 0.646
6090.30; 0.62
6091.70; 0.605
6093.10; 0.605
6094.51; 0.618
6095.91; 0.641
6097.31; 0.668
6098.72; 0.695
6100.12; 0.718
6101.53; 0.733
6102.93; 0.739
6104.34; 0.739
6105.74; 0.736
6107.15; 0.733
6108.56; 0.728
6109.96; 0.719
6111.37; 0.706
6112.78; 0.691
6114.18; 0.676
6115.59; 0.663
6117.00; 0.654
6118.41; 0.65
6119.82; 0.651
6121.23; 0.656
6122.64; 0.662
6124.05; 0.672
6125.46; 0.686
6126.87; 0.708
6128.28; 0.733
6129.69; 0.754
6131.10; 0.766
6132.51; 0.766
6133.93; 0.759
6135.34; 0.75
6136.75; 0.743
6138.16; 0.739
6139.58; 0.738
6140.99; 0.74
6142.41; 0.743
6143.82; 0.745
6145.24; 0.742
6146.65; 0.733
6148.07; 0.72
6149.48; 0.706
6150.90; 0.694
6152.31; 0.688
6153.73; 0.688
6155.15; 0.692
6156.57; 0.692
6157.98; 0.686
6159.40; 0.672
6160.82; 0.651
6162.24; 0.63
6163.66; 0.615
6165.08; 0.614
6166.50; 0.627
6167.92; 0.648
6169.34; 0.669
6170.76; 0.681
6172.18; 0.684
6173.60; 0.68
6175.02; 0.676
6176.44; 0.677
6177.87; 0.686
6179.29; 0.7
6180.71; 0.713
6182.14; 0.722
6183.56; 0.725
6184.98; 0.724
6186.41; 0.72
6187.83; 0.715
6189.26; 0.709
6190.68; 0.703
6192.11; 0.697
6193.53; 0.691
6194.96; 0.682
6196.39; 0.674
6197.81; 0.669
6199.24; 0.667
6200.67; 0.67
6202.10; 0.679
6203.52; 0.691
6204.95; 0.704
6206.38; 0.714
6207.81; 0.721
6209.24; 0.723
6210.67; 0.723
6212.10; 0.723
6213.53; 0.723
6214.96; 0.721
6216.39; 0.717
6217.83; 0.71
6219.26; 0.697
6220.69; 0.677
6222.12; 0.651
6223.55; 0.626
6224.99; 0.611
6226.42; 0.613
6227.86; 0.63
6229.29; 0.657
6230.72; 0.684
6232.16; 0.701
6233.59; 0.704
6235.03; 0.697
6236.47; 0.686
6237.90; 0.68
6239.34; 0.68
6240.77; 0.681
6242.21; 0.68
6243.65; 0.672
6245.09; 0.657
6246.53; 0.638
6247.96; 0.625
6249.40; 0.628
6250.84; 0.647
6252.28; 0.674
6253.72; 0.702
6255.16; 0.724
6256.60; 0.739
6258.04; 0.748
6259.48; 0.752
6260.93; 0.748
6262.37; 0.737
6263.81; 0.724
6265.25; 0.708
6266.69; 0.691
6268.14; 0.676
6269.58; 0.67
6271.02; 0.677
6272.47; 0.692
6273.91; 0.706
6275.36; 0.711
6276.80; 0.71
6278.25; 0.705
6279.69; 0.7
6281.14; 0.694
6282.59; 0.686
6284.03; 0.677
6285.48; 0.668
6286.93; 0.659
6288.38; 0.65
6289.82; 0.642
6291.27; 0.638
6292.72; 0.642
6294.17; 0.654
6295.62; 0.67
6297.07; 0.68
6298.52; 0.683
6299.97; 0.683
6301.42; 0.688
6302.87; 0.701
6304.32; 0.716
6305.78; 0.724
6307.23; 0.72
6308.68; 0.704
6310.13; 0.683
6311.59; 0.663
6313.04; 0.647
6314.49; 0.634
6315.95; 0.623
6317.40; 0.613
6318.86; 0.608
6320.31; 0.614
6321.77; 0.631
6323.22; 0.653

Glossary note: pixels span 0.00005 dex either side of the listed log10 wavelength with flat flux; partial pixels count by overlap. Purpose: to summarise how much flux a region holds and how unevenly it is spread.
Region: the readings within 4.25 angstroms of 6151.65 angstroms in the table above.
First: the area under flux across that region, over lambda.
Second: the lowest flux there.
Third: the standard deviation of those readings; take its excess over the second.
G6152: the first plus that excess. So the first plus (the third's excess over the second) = 5.26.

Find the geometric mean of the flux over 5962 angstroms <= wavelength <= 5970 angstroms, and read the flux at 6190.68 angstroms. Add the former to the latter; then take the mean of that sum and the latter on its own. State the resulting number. 1.09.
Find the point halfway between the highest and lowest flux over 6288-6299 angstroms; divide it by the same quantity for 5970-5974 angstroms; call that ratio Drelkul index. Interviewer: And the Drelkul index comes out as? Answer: 0.82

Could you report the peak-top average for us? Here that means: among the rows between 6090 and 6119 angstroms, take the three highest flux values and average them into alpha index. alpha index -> 0.738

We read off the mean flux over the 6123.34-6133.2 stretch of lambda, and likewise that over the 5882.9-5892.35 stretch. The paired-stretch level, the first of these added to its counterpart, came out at 1.32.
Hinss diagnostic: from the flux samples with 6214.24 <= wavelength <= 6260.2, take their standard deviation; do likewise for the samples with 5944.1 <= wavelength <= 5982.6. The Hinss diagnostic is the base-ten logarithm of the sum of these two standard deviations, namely -1.21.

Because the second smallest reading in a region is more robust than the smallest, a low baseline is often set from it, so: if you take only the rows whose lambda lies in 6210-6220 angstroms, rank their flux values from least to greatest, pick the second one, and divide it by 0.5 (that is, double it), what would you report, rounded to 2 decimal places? 1.42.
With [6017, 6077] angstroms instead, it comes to 1.37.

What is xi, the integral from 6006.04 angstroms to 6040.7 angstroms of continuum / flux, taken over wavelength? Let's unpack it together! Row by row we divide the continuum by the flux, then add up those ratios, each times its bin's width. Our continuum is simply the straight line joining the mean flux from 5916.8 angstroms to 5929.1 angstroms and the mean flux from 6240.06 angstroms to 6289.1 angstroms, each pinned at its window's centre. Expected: 34.9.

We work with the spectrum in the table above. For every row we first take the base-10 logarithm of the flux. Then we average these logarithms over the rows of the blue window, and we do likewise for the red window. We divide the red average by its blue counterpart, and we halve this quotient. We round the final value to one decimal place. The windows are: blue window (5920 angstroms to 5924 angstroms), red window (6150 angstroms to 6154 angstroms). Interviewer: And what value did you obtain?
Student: 0.7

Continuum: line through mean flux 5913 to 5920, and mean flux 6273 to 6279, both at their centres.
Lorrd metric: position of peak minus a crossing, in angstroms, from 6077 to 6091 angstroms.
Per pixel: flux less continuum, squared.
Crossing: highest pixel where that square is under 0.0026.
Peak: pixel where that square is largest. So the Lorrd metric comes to 2.8 angstroms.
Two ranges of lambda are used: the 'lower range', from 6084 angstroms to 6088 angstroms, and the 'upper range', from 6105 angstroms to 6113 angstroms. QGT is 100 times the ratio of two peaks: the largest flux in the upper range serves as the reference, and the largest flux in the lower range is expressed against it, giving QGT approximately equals 97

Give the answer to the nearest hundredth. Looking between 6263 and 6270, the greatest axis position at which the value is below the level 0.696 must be 6269.58 angstroms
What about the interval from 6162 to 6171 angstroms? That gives 6170.76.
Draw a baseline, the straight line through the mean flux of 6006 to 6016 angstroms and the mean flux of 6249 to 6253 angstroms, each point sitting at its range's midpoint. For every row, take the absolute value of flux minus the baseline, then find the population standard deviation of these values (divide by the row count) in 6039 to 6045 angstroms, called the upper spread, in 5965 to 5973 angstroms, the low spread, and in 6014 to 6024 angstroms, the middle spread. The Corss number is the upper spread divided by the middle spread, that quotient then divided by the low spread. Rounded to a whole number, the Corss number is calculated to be 36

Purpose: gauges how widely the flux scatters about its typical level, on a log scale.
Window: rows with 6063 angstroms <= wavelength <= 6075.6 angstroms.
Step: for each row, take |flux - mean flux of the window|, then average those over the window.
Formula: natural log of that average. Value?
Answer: -4.3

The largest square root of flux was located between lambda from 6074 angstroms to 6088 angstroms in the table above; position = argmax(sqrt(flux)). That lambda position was 6084.69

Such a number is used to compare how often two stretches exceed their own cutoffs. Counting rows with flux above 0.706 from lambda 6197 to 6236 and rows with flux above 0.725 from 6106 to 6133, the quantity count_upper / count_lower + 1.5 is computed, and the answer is 3.00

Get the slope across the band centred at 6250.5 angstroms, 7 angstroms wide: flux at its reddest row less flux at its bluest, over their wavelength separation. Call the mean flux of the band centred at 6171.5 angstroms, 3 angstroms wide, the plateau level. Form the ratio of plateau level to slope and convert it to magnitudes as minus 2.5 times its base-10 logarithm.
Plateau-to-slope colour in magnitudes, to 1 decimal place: -4.3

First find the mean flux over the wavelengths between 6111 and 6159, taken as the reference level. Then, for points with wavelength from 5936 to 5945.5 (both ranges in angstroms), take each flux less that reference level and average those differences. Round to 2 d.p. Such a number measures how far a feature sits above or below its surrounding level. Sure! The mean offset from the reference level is 0.10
